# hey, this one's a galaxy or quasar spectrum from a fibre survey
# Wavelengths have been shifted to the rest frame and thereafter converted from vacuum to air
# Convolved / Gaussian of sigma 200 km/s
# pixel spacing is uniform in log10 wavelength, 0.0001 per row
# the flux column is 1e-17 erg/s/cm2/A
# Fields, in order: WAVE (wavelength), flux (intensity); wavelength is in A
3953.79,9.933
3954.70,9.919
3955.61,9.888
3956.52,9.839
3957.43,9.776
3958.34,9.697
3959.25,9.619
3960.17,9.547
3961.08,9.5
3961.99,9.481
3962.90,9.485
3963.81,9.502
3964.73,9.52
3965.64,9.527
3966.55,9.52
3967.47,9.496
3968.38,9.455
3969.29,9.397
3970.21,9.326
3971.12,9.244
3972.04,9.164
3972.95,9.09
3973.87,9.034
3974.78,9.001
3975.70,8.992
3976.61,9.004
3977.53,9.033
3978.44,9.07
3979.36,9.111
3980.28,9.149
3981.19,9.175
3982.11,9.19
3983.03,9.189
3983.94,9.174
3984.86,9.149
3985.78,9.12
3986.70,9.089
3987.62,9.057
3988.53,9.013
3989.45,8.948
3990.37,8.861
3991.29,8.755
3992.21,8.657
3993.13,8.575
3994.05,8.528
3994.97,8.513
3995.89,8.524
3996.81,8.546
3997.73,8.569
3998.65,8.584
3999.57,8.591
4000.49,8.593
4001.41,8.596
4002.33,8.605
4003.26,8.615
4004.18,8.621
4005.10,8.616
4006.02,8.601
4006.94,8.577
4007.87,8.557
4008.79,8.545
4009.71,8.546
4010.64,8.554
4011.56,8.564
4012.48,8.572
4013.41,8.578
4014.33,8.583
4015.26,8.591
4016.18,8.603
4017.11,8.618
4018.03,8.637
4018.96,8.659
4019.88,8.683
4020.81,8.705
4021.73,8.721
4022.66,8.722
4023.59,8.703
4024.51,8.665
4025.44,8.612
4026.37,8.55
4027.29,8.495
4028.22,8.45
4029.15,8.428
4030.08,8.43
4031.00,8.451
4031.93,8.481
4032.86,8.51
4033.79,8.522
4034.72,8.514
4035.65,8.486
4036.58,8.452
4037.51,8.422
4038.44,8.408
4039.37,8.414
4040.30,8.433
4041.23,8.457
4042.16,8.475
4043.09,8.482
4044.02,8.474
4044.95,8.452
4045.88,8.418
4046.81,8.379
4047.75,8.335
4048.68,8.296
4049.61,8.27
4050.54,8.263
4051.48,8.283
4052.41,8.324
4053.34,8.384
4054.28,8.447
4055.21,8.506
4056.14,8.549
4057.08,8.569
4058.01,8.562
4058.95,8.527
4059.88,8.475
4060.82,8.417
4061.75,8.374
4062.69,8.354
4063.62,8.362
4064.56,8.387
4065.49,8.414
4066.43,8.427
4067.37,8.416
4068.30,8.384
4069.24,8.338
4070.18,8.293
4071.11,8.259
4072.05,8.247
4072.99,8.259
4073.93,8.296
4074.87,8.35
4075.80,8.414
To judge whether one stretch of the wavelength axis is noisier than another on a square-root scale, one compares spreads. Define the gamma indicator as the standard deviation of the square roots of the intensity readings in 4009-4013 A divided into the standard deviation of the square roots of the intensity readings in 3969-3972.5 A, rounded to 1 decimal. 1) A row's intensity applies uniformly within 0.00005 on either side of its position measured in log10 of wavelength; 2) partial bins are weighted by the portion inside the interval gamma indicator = 8.5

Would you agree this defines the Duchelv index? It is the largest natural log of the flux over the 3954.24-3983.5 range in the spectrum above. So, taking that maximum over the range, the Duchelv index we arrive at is 2.29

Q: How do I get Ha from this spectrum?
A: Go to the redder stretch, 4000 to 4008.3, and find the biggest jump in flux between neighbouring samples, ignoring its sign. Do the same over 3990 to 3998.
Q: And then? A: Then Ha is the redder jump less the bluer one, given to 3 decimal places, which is -0.082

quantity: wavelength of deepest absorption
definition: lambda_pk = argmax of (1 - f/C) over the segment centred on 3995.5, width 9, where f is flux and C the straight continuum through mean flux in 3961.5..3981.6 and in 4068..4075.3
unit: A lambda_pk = 3994.97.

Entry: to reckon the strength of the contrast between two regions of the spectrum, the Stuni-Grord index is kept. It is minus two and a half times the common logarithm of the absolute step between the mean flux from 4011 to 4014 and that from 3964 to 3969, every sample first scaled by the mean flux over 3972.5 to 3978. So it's 2.5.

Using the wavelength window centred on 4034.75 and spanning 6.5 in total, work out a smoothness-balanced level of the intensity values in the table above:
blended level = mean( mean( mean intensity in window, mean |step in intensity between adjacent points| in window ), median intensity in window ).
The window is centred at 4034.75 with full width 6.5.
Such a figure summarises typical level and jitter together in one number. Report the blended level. 6.37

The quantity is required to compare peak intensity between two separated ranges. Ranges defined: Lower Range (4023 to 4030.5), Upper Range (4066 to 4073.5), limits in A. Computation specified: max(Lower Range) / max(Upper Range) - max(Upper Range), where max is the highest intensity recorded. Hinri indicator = -7.39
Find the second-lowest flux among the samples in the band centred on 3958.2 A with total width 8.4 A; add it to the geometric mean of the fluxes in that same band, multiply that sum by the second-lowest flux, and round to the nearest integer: 182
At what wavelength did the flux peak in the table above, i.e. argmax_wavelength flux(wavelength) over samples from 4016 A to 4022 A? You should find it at 4021.73 A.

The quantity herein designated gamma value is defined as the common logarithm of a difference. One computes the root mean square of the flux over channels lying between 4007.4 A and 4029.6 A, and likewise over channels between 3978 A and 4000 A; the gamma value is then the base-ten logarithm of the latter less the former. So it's -0.5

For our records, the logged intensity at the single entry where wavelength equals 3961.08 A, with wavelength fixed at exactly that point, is 9.5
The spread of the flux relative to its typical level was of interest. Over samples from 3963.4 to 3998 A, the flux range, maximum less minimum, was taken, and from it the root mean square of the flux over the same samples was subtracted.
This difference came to -8.05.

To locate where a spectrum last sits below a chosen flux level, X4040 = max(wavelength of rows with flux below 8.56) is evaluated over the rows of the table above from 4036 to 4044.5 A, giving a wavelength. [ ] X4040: 4044.02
